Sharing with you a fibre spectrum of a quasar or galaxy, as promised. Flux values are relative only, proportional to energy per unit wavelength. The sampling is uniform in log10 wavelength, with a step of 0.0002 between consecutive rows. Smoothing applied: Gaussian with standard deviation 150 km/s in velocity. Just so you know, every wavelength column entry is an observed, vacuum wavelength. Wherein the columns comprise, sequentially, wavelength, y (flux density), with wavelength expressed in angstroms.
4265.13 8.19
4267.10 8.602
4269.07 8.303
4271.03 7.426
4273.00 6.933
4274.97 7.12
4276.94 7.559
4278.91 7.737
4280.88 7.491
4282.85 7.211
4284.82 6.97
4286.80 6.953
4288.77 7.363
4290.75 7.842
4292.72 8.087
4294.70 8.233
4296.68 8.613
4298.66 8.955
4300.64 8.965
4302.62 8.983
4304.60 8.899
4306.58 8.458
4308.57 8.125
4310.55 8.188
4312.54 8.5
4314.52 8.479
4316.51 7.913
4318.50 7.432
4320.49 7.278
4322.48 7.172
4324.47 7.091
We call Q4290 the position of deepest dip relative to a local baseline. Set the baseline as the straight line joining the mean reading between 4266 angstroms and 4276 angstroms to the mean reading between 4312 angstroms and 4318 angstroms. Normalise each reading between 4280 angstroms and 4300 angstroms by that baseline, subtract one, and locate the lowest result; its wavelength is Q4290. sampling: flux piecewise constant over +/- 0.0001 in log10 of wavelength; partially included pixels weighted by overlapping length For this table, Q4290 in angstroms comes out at 4286.80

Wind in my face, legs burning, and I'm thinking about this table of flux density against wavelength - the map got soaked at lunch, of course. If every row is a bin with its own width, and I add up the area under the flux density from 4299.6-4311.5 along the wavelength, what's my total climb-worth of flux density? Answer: 102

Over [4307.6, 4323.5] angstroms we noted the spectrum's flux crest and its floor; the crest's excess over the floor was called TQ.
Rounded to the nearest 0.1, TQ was 1.3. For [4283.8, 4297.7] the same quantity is 1.7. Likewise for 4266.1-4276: 1.7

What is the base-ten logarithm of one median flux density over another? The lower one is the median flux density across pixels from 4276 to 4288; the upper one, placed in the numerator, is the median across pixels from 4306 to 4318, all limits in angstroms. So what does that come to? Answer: 0.054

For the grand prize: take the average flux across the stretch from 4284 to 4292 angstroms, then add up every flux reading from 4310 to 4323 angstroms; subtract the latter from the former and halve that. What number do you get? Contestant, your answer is -24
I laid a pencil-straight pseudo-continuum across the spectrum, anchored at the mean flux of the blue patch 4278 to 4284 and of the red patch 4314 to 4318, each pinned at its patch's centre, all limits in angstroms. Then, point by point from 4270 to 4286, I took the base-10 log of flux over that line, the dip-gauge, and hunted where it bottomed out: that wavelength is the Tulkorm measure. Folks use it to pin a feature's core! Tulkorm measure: 4284.82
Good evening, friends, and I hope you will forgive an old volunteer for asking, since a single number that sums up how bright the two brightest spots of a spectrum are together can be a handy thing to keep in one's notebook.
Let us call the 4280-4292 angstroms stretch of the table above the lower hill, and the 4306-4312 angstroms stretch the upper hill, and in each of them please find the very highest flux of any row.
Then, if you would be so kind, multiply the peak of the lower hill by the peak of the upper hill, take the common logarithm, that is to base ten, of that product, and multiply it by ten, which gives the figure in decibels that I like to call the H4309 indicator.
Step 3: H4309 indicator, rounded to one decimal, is 18.2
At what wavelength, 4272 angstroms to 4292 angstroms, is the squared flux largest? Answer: 4290.75 angstroms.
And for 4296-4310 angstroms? 4302.62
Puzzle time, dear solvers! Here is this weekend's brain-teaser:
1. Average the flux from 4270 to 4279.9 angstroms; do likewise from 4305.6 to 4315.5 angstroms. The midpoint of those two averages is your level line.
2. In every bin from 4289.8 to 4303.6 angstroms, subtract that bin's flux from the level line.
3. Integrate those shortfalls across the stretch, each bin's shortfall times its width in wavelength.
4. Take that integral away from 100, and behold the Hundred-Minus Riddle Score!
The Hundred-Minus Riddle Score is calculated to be 109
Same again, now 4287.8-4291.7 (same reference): 99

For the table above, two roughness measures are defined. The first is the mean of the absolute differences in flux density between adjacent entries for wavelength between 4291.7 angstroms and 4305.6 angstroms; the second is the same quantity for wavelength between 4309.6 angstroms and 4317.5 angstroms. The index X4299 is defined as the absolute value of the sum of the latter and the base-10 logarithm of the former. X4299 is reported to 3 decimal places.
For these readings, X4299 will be 0.487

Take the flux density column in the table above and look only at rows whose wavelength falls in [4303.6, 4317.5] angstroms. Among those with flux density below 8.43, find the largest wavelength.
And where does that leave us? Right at 4316.51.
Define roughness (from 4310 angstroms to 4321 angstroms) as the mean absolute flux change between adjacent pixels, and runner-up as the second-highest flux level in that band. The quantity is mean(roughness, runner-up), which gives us 4.4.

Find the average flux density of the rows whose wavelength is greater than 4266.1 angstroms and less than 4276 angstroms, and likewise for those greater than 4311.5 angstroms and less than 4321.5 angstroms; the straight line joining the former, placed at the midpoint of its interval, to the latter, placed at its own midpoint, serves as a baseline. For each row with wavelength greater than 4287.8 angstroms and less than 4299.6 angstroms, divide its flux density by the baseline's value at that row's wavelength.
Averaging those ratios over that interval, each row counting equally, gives 1.05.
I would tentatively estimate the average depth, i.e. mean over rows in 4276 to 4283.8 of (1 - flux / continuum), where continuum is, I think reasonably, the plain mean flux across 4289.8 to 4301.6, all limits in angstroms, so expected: 0.11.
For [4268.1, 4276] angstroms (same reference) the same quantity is 0.12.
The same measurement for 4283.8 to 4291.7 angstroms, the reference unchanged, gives 0.14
